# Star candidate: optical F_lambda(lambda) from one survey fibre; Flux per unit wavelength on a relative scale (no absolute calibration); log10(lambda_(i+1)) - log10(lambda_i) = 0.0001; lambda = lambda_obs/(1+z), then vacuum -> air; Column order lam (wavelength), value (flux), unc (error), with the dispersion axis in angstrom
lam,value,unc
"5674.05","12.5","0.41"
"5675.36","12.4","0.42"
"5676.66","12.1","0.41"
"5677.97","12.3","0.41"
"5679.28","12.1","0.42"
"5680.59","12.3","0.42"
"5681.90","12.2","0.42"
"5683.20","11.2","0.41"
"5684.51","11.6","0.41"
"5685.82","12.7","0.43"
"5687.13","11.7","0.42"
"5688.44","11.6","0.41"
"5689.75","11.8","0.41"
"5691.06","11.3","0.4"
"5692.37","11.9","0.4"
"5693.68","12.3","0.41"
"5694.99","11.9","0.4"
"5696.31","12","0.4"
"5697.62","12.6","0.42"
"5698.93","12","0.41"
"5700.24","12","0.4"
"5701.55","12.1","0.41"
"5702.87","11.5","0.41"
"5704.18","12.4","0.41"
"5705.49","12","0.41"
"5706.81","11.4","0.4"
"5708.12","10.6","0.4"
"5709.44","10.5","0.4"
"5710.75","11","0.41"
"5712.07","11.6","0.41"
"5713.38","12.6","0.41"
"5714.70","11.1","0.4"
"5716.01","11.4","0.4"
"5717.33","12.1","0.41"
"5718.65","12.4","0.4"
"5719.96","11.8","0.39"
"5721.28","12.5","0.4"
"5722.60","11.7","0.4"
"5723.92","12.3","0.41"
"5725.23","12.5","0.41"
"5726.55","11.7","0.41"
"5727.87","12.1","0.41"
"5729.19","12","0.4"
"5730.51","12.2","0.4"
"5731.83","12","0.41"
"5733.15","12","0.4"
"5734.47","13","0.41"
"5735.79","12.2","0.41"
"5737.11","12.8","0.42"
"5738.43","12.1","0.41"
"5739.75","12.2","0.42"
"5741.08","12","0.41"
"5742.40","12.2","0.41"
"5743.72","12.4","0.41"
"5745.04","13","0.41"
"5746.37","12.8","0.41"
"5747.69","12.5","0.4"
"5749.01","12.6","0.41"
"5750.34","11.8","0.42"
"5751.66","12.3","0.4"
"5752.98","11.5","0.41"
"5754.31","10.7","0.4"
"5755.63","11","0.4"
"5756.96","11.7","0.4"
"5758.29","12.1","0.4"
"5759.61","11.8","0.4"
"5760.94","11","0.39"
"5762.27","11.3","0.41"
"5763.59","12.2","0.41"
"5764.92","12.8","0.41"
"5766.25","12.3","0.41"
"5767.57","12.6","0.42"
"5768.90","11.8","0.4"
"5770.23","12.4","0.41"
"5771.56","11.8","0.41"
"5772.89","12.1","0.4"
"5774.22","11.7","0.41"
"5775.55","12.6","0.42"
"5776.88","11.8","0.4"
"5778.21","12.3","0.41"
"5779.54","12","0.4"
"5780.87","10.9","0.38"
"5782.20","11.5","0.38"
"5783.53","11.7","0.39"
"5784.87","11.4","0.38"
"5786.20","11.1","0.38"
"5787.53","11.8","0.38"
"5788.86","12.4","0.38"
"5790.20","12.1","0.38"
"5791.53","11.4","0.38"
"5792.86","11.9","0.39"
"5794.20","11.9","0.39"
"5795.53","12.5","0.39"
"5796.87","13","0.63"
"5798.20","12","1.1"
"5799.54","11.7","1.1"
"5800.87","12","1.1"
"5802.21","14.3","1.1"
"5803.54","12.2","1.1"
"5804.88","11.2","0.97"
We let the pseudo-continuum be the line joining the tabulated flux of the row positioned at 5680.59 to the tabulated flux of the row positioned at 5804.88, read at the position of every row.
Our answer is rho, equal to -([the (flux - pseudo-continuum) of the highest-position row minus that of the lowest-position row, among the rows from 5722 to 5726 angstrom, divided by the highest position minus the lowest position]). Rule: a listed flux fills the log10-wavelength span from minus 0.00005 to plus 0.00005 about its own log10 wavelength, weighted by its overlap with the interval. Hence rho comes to -0.3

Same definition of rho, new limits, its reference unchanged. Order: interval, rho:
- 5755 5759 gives -0.4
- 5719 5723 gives 0.0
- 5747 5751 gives 0.3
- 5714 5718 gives -0.4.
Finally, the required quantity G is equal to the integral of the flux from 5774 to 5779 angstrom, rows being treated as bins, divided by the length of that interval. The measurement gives 12.1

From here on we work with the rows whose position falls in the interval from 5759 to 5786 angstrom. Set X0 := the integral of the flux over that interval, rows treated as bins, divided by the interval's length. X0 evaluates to 11.9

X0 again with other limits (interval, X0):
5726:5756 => 12.1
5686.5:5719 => 11.7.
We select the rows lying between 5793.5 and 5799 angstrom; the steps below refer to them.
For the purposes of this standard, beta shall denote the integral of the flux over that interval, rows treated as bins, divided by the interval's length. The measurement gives 12.32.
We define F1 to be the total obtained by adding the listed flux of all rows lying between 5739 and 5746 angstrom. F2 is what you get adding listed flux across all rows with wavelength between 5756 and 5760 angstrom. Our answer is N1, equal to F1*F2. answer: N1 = 2200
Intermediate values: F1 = 62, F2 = 36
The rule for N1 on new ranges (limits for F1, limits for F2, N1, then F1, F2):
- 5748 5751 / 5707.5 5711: 783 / 24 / 32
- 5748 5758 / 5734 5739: 4088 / 82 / 50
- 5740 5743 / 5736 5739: 603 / 24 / 25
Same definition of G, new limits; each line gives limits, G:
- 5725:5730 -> 12.0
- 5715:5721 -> 11.9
